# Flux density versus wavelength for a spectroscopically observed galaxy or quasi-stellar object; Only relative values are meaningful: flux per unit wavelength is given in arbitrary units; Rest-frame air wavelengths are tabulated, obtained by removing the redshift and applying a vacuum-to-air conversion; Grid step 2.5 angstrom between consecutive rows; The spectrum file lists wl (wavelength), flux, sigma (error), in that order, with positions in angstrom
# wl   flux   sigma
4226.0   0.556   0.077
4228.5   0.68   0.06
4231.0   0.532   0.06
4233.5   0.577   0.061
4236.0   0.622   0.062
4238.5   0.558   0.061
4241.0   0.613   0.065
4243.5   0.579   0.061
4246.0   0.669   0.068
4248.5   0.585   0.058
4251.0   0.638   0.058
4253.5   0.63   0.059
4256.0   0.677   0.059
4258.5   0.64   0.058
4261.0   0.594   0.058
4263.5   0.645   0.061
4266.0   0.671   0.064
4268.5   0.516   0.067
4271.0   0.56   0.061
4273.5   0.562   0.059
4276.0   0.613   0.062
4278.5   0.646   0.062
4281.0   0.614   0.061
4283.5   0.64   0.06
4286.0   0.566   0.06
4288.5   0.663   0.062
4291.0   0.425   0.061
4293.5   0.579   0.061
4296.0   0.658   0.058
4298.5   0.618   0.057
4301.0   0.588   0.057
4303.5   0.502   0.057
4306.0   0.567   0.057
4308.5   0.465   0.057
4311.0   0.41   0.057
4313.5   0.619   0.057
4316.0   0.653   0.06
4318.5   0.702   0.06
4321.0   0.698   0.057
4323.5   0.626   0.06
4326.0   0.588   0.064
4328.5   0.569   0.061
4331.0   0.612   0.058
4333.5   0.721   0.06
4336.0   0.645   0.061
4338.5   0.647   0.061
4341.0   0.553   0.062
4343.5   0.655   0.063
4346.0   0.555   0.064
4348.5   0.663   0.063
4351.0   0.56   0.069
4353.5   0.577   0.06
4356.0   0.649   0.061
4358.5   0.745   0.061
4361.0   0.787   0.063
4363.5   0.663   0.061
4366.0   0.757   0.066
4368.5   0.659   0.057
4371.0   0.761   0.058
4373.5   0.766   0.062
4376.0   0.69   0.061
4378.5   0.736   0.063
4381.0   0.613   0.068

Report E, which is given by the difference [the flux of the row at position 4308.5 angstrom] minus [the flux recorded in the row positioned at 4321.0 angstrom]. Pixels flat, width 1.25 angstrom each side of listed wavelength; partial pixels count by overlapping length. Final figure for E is -0.23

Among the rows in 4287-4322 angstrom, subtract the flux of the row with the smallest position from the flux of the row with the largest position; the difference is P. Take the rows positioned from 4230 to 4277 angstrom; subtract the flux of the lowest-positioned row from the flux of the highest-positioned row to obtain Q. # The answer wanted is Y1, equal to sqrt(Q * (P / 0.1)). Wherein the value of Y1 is 0.2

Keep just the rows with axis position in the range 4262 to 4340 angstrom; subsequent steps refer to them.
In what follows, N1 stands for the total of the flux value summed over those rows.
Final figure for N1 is 18.6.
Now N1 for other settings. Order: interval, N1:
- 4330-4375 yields 12.0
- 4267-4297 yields 7.0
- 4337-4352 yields 3.6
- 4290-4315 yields 5.4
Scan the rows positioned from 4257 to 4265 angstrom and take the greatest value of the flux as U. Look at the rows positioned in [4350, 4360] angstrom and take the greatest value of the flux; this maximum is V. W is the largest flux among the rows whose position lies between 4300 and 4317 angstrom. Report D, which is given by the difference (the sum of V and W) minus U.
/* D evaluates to 0.75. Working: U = 0.645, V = 0.745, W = 0.653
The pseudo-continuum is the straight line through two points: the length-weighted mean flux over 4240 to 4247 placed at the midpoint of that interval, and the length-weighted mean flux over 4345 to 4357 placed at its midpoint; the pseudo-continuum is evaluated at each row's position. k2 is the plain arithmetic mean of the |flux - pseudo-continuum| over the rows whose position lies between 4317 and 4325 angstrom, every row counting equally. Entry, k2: 0.07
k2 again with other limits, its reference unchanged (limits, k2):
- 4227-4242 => 0.04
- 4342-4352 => 0.05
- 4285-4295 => 0.08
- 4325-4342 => 0.04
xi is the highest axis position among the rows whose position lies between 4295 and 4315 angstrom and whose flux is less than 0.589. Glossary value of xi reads 4311.0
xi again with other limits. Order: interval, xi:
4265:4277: 4273.5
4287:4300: 4293.5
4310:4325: 4311.0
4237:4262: 4248.5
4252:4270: 4268.5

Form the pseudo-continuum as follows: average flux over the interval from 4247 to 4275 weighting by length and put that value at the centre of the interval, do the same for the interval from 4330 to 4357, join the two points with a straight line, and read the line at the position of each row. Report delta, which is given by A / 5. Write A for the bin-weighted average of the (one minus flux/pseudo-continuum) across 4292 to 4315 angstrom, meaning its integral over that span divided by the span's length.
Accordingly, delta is 0.0197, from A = 0.10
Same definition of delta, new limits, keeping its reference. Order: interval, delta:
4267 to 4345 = 0.0067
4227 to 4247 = 0.0020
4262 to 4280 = 0.0035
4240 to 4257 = -0.0056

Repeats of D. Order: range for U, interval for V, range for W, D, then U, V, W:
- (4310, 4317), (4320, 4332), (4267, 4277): 0.66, 0.653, 0.698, 0.613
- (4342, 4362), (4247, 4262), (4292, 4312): 0.55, 0.787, 0.677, 0.658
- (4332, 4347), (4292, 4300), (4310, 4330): 0.64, 0.721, 0.658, 0.702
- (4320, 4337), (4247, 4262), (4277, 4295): 0.62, 0.721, 0.677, 0.663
